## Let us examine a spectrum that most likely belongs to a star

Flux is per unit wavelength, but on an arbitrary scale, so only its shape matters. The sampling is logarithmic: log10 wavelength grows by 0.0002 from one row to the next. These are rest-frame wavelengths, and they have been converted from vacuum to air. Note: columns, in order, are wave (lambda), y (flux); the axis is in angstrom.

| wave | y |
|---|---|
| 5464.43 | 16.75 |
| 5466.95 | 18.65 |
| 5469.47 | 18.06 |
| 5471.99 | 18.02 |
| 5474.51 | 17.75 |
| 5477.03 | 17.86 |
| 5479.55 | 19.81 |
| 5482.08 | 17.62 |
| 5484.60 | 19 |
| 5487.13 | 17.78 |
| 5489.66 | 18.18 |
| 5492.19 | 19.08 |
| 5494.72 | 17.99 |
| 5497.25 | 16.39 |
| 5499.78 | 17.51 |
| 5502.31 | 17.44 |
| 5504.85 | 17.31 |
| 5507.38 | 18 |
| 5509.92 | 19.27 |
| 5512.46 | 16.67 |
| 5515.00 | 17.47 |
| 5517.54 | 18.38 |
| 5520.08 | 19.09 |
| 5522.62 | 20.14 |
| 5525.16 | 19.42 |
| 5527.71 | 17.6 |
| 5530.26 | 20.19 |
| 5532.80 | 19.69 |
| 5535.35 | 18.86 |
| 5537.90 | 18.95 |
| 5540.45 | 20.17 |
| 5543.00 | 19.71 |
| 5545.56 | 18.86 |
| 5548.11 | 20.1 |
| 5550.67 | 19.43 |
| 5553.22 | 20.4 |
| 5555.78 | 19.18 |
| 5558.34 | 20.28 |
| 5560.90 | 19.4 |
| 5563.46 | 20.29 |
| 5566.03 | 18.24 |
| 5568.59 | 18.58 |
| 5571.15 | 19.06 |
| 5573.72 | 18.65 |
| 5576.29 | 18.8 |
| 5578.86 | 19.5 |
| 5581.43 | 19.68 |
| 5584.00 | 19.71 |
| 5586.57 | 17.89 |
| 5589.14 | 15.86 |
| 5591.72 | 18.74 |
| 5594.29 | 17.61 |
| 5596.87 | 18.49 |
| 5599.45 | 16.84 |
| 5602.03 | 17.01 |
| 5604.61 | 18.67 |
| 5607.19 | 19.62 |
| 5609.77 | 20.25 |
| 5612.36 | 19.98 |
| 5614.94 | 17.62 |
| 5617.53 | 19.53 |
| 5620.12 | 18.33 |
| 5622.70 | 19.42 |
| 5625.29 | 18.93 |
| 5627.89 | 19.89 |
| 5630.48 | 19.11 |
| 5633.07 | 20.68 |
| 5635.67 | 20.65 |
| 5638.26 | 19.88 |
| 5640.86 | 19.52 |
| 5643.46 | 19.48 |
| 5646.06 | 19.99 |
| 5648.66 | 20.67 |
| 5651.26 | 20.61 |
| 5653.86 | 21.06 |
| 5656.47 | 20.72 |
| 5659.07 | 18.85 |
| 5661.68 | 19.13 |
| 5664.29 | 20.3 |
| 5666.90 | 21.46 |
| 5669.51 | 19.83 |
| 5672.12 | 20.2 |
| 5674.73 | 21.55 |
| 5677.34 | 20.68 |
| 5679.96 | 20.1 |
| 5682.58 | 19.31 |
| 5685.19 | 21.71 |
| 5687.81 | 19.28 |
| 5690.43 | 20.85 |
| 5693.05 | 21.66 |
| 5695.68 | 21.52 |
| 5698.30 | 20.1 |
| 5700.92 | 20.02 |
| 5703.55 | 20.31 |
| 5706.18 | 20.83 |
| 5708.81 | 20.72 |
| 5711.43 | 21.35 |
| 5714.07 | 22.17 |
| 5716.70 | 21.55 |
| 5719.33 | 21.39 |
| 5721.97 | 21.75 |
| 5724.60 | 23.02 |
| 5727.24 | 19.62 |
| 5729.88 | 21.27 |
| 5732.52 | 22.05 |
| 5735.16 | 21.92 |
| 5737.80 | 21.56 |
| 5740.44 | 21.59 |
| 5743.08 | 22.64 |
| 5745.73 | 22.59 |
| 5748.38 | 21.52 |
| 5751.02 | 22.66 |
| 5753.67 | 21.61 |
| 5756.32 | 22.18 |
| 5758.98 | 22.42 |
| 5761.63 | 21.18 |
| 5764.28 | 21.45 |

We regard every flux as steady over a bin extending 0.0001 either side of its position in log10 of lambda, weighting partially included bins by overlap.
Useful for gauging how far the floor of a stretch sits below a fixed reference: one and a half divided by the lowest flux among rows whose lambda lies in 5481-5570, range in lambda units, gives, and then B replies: 0.0915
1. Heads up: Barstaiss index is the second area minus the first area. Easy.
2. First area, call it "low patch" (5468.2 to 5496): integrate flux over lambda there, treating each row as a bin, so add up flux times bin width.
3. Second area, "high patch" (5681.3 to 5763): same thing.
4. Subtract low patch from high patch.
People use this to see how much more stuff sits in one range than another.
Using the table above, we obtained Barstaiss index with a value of 1238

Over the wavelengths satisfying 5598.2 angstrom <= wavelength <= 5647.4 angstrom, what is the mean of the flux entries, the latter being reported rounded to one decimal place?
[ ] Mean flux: 19.2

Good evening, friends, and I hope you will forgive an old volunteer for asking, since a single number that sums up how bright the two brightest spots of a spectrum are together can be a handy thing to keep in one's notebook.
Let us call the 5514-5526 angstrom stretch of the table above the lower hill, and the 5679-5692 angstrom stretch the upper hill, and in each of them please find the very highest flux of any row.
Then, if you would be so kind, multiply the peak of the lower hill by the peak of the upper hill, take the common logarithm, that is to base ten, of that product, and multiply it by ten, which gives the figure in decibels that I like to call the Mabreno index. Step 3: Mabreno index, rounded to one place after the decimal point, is 26.4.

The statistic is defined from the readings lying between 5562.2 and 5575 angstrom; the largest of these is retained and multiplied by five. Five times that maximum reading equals 101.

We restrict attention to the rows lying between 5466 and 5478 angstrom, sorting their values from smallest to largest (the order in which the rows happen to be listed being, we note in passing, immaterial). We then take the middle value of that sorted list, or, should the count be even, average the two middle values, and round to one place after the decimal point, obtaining 18.0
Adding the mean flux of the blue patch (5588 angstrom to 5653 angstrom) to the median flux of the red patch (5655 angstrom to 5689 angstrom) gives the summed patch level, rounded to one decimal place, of 39.3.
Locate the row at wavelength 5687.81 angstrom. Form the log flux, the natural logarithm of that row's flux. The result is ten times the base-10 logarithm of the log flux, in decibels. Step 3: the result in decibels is 4.71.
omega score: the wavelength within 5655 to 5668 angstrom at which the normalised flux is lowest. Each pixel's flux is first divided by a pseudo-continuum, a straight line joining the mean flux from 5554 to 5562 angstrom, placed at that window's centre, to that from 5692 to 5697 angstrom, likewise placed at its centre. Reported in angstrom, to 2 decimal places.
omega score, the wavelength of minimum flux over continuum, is 5659.07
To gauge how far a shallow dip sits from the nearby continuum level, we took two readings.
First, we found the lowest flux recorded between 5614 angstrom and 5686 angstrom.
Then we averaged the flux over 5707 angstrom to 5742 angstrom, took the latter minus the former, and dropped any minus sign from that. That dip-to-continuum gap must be 3.9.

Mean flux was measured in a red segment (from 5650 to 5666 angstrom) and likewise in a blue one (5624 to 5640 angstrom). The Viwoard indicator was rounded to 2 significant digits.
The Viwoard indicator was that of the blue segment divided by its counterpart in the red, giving 0.99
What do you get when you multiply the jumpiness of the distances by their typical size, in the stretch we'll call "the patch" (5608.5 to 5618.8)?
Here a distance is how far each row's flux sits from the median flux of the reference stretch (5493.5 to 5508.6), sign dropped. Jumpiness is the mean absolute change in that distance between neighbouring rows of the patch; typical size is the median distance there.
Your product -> 3.5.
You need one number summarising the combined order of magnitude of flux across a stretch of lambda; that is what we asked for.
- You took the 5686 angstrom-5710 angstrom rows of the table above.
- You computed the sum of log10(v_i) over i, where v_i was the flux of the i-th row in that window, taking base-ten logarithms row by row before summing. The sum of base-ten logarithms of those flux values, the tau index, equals 11.82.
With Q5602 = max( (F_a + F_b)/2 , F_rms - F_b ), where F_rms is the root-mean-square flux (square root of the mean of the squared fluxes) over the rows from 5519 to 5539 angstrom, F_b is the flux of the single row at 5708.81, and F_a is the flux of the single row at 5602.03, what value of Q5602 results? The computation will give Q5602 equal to 18.9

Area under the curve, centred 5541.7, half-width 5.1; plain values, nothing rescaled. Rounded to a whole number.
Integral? 198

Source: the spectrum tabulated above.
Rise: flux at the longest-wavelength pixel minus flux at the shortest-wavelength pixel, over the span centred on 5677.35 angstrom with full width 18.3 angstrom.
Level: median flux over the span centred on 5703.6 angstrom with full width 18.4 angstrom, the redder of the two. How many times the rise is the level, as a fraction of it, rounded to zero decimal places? 11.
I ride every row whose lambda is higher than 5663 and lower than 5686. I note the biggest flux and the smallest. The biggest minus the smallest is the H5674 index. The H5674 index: 2.40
